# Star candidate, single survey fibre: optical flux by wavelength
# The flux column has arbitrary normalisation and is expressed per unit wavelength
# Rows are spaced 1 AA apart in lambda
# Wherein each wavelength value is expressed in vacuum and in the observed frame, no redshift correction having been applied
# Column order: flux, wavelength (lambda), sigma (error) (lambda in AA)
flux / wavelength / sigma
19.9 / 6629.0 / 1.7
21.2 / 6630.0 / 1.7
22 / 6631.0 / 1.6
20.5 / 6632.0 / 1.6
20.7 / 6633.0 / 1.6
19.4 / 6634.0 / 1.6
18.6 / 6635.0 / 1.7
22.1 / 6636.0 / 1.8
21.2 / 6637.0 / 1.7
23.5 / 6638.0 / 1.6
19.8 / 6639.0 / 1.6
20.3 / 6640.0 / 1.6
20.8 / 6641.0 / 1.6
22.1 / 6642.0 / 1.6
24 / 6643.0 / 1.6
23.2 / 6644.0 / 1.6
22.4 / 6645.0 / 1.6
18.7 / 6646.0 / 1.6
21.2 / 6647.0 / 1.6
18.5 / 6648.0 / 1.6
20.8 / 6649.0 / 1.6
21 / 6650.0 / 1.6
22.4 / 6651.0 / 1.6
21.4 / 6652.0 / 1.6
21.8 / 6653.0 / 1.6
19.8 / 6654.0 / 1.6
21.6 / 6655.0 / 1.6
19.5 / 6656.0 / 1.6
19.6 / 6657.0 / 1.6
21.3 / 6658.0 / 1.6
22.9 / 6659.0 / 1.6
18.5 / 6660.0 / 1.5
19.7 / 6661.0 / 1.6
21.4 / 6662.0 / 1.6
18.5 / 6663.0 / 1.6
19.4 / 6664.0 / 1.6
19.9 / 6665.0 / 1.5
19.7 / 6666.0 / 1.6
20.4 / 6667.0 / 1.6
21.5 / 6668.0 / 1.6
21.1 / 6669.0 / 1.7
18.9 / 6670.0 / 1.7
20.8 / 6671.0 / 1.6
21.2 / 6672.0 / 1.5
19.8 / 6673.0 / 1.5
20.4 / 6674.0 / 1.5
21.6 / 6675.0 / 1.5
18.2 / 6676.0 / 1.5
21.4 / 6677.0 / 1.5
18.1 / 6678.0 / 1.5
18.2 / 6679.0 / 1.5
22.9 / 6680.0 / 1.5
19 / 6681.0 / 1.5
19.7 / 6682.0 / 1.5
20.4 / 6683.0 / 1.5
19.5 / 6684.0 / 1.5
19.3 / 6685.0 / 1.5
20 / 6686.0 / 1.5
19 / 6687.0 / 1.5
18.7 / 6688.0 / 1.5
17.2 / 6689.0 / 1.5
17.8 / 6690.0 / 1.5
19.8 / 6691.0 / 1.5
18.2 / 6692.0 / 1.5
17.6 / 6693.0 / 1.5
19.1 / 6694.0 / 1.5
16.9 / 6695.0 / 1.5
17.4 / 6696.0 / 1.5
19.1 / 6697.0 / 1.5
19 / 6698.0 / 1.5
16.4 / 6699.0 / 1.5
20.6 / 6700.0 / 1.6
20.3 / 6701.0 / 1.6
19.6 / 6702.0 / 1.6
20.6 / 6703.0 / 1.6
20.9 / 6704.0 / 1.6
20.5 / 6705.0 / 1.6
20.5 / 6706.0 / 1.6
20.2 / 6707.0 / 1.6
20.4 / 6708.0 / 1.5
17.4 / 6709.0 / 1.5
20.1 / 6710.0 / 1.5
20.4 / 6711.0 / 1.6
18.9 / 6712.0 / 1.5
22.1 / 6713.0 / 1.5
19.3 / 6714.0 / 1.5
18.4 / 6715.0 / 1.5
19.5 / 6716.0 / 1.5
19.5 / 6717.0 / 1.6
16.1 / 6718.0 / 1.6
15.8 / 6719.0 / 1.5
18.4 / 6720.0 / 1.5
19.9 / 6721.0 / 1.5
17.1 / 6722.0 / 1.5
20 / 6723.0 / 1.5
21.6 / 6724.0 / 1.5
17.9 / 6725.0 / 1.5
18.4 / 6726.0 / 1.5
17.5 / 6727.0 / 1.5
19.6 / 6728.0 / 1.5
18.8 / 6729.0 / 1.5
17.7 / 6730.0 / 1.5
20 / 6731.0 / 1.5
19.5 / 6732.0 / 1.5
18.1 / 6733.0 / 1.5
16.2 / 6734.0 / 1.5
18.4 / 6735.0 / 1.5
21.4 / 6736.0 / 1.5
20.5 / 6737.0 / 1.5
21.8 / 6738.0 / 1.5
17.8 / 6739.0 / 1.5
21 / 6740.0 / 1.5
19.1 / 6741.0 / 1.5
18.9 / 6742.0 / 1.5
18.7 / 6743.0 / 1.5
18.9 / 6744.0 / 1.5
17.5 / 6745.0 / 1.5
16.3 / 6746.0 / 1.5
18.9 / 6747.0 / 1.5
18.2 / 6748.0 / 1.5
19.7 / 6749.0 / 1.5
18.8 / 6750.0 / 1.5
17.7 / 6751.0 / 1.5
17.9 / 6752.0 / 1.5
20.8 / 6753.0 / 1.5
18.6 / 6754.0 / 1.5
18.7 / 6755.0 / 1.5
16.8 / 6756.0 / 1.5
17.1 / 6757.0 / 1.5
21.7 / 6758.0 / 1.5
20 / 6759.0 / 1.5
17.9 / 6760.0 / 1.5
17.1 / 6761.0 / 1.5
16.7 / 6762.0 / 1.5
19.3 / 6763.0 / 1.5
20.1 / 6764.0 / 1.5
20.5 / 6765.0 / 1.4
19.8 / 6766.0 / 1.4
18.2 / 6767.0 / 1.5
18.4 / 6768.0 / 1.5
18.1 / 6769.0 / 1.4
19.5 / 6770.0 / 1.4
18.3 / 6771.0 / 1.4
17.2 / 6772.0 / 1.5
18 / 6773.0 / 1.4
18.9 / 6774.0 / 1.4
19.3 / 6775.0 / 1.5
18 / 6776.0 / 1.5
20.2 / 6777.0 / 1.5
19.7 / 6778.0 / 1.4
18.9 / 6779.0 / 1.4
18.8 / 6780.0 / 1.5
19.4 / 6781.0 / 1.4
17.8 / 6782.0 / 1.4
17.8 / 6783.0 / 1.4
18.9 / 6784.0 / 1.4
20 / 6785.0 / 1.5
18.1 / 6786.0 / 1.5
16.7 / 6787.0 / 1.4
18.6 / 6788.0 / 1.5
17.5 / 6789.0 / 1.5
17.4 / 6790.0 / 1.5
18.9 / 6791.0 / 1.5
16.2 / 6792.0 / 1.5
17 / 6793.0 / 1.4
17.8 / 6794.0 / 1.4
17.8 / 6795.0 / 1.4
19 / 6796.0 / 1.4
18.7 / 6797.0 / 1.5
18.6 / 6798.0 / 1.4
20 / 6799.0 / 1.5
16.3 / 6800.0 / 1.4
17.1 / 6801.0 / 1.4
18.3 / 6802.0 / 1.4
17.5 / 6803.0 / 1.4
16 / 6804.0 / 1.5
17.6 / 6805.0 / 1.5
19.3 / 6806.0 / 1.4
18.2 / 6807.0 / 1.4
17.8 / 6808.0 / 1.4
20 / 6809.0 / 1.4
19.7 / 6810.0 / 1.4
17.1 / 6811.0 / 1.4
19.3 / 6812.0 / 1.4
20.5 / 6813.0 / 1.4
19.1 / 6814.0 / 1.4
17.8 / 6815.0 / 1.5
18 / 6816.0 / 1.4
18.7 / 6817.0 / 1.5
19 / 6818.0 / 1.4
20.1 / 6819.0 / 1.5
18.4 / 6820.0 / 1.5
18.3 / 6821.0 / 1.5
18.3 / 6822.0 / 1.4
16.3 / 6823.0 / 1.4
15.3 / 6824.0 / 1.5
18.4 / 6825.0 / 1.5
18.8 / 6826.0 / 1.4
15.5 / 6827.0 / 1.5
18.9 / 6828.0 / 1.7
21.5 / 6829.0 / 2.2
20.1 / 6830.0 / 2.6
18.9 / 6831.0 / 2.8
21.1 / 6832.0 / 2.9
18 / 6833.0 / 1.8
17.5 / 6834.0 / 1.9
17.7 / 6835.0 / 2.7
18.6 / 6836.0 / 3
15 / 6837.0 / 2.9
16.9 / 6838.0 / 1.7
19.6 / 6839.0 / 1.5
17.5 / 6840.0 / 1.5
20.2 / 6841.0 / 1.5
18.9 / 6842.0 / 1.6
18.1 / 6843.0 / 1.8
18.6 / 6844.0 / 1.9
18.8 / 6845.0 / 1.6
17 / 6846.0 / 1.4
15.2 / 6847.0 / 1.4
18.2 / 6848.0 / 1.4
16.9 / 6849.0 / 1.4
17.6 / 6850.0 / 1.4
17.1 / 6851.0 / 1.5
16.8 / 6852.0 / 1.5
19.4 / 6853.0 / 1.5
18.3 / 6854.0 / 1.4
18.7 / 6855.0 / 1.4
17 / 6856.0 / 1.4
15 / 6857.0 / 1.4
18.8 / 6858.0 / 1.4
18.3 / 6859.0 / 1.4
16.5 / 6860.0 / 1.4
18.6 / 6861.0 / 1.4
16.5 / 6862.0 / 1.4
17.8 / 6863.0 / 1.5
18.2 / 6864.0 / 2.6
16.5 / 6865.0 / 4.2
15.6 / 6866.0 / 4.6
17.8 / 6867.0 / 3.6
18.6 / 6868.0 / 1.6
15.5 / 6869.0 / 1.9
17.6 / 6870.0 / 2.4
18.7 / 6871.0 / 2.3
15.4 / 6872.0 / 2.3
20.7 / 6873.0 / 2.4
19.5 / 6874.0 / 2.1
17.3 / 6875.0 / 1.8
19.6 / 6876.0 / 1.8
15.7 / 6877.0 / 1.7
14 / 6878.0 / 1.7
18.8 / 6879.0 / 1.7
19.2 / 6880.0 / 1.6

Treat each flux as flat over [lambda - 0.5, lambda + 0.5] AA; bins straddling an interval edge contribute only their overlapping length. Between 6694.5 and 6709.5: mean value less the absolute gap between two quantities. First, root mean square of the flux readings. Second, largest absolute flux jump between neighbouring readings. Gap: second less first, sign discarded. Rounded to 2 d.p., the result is 4.14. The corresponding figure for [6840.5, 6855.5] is 2.96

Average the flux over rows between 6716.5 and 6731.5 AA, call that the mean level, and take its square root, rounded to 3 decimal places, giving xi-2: 4.307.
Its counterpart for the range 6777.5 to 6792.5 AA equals 4.279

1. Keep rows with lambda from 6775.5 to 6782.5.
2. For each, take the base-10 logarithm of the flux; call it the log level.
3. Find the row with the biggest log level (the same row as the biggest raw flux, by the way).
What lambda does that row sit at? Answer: 6777.0 AA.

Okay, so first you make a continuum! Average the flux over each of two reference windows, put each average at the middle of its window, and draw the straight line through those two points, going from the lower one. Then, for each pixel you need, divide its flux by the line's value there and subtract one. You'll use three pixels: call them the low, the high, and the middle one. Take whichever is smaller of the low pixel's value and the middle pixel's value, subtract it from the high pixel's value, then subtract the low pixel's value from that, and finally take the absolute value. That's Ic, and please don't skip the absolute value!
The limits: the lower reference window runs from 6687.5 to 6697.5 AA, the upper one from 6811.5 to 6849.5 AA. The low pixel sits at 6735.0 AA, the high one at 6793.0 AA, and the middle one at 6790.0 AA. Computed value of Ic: 0.032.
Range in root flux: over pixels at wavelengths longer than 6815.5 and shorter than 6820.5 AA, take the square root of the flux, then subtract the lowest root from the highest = 0.24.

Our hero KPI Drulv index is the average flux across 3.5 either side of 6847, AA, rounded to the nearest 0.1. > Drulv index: 17.5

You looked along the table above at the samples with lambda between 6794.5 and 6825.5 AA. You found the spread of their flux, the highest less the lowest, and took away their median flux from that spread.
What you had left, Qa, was -13.1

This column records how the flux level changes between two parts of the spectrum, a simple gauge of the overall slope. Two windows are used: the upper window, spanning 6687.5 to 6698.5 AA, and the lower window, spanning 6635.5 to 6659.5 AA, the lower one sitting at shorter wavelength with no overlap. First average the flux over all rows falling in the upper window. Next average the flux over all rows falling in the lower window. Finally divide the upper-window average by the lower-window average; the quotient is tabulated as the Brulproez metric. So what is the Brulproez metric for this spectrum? 0.859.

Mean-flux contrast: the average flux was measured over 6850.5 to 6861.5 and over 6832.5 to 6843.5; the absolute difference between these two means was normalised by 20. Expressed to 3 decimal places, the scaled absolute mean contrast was 0.016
